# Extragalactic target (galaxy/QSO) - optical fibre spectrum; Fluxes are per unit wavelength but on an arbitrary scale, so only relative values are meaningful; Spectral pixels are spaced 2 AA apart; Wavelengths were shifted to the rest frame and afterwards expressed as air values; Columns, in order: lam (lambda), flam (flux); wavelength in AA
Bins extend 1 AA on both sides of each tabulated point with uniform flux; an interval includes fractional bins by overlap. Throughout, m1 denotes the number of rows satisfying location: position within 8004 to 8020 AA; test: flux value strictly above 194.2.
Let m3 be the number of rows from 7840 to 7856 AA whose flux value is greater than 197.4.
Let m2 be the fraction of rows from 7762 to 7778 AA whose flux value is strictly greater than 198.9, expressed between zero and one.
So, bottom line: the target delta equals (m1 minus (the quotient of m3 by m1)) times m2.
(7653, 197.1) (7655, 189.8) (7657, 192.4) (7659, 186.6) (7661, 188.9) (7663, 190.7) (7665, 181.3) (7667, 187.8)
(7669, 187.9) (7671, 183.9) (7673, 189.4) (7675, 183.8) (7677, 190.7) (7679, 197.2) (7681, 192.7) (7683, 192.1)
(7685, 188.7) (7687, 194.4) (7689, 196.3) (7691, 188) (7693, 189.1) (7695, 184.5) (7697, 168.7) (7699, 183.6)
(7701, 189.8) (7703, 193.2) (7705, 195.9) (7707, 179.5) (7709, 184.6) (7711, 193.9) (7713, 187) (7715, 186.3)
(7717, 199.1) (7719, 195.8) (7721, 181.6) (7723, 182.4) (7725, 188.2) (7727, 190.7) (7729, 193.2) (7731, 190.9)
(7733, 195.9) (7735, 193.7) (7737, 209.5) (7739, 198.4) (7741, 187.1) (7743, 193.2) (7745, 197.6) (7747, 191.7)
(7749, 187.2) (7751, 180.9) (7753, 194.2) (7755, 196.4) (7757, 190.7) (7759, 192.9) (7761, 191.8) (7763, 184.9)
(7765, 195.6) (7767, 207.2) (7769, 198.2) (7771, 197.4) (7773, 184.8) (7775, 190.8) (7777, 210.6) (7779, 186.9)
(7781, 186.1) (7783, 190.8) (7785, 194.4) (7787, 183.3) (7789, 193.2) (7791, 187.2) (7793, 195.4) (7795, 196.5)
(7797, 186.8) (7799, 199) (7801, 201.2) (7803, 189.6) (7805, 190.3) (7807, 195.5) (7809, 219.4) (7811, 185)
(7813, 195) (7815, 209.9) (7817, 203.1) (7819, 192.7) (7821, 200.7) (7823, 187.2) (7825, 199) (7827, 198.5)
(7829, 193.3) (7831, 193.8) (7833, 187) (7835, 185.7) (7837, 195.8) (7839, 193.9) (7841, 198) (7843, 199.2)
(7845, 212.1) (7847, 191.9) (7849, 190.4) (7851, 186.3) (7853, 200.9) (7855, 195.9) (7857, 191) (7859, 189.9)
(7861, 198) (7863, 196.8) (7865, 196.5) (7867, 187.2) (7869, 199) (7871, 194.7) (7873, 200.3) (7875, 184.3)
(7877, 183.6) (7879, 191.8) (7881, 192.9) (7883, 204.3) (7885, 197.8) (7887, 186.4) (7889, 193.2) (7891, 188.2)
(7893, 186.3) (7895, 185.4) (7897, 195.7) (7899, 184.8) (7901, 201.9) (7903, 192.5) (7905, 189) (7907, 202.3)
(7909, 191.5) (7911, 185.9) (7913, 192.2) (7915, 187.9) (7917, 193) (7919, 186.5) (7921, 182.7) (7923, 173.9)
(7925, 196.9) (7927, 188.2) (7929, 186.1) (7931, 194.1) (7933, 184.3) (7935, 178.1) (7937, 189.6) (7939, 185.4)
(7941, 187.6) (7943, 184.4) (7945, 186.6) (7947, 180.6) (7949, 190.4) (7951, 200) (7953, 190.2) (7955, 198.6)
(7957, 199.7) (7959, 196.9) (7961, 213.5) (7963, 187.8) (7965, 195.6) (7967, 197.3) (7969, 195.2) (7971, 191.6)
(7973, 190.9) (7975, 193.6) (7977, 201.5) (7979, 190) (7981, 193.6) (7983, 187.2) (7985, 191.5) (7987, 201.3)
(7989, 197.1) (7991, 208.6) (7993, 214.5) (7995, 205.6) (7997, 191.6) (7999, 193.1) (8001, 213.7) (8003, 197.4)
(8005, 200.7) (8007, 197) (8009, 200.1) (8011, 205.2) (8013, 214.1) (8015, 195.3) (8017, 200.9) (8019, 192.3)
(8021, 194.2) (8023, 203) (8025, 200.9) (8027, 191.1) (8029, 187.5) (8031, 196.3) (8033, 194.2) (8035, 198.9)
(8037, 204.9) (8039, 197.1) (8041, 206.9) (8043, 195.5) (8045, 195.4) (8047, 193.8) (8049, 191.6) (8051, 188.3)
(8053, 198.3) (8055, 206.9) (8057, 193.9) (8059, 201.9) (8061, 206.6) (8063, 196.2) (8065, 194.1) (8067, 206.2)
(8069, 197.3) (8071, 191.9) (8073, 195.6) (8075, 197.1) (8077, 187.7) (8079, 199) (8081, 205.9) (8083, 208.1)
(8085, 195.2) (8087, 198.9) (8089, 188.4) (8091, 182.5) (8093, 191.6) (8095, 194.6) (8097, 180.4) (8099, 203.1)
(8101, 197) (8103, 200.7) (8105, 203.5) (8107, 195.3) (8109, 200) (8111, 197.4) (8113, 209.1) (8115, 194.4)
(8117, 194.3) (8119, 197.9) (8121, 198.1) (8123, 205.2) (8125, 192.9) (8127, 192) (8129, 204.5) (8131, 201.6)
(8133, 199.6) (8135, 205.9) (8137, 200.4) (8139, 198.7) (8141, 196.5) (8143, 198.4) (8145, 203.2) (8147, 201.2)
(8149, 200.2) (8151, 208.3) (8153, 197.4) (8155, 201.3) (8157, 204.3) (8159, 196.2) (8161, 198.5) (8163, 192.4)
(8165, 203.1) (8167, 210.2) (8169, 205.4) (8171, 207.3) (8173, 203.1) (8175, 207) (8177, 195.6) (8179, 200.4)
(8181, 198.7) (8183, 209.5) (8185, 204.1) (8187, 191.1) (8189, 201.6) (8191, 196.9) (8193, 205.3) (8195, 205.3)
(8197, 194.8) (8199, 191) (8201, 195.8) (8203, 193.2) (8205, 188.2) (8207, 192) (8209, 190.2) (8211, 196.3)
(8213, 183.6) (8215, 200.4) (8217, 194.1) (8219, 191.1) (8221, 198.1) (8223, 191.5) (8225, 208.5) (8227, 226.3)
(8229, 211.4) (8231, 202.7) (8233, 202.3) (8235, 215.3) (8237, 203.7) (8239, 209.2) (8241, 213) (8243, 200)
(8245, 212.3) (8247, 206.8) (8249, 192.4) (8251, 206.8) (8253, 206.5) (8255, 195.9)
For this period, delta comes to 1.6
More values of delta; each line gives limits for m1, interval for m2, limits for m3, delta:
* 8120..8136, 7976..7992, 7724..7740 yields 2.1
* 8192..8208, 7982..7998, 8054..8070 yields 1.5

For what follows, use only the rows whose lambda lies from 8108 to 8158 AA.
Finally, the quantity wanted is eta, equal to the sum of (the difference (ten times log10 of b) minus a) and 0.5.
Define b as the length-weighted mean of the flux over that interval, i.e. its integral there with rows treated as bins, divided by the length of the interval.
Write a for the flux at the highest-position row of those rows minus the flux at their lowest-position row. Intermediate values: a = 4.3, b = 200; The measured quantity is 19.2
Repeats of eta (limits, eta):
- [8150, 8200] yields 40.8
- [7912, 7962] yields 2.0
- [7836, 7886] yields 21.4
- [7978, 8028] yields 22.4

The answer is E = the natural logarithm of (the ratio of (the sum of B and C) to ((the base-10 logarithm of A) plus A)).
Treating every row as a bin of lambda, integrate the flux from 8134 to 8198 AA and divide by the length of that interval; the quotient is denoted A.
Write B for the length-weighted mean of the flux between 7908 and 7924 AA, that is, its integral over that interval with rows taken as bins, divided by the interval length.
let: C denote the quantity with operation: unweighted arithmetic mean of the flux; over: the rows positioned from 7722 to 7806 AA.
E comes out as 0.623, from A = 201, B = 187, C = 193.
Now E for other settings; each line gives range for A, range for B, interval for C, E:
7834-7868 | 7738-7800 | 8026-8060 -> 0.681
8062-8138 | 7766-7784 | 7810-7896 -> 0.666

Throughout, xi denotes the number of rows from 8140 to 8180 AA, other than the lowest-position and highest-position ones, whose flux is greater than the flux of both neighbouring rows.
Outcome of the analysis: 7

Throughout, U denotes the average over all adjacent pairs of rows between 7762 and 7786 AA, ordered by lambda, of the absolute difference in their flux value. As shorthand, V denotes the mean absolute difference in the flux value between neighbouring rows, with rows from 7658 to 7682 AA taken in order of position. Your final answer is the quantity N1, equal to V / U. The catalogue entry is 0.51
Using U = 9.4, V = 4.8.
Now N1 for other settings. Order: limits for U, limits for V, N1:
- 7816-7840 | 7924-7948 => 0.92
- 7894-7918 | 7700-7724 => 0.78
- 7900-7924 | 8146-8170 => 0.85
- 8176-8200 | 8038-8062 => 0.99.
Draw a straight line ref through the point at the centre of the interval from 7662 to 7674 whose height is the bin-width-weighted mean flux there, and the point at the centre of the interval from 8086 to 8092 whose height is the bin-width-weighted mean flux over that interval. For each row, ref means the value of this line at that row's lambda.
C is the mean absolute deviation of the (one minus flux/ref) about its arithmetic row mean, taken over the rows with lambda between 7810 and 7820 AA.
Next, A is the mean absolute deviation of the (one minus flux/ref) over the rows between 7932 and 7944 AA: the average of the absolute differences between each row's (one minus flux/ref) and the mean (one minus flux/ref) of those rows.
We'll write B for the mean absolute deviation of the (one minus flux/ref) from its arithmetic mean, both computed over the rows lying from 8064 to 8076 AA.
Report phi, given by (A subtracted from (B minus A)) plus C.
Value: 0.029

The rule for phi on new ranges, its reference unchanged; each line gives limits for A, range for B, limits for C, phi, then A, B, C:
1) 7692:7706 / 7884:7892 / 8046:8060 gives -0.020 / 0.034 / 0.022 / 0.027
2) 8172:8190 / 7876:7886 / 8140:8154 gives 0.001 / 0.022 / 0.029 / 0.016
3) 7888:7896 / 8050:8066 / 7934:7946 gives 0.015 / 0.013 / 0.027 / 0.014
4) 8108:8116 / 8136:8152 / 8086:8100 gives 0.001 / 0.023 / 0.013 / 0.034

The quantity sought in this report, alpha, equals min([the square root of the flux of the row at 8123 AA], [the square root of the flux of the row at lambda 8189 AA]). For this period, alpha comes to 14.20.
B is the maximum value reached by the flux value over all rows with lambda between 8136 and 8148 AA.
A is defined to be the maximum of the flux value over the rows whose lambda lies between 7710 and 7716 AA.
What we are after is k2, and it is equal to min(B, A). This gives 194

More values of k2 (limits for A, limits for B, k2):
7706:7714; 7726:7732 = 193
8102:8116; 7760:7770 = 207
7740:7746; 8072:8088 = 198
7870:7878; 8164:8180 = 200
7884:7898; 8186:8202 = 198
